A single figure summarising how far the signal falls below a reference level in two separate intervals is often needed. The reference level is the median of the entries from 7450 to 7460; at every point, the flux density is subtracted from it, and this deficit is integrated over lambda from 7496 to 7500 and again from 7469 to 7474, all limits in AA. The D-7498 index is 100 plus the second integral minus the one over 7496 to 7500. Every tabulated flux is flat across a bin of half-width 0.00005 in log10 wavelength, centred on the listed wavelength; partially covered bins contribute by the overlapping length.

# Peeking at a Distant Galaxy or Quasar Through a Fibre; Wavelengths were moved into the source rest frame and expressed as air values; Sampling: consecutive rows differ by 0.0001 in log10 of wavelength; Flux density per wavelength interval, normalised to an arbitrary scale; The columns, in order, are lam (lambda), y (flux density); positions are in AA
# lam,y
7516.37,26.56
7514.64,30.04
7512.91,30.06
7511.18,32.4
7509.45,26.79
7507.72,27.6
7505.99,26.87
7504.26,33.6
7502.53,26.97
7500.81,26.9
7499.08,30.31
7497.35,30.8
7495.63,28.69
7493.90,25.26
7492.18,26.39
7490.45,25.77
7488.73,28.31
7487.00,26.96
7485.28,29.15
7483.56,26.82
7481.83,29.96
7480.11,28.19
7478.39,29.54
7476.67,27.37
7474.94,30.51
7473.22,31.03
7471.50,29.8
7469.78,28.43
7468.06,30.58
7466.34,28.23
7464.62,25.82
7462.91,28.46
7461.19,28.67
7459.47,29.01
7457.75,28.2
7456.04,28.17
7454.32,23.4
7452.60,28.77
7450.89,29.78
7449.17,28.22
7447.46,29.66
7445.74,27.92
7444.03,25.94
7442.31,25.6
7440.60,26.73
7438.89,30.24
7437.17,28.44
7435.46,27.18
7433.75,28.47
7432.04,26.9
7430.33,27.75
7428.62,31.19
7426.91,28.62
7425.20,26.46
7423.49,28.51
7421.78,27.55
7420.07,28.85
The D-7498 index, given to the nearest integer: 101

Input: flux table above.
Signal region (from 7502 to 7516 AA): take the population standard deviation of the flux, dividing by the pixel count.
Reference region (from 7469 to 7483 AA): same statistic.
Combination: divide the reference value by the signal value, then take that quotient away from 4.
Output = 3.5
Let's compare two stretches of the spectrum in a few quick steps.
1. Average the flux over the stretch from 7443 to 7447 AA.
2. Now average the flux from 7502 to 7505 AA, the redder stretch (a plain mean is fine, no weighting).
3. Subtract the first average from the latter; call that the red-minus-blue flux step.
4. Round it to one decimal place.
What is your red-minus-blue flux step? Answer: 3.4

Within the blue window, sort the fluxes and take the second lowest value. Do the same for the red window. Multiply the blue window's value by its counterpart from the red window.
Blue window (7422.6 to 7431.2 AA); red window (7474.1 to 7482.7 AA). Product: 782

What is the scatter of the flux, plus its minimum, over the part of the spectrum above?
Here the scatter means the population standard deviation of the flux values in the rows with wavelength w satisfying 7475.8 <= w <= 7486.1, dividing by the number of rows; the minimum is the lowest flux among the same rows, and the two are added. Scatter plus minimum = 28.0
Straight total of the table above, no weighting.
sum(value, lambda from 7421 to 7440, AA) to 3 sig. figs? 311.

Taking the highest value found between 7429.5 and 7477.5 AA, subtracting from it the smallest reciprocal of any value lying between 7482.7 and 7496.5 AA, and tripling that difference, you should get 93.0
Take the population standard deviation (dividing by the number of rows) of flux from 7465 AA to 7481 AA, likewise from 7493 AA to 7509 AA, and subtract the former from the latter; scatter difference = 1.2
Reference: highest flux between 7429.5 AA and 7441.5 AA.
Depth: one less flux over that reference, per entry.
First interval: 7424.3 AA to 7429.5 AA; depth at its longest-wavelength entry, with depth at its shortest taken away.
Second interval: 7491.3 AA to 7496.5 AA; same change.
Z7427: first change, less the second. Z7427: -0.08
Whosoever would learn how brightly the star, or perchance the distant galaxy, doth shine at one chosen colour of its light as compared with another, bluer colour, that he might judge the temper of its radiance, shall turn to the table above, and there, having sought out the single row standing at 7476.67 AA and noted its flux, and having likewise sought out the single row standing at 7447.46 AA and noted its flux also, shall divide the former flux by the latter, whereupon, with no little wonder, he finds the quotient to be 0.92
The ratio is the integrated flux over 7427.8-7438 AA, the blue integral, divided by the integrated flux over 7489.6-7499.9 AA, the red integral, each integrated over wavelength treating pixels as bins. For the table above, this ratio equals 1.01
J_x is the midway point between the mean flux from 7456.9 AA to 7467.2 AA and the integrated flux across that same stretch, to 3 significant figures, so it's 159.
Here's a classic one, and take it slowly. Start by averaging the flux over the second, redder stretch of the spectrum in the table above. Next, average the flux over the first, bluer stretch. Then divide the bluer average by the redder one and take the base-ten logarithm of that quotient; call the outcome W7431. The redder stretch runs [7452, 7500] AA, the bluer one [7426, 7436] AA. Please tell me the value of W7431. 0.001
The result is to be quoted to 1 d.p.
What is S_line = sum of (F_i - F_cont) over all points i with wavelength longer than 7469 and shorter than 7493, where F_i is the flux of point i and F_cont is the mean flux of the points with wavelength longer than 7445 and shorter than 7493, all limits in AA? 1.7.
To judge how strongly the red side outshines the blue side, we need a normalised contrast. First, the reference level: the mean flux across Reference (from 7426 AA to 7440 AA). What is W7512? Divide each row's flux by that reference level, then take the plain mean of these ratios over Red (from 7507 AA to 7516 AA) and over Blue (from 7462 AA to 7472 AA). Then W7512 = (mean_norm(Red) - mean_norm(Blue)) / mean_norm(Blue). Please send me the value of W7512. 0.03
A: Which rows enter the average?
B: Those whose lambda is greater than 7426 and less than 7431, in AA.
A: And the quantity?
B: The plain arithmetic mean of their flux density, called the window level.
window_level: 29.2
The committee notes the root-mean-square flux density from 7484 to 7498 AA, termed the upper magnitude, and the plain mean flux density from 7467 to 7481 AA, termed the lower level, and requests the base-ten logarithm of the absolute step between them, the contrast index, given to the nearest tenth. 0.2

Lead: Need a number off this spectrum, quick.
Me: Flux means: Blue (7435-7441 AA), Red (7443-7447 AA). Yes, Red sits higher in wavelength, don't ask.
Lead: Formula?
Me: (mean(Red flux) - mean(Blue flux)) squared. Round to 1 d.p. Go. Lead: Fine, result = 1.5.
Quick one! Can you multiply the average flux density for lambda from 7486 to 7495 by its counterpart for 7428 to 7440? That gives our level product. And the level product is 759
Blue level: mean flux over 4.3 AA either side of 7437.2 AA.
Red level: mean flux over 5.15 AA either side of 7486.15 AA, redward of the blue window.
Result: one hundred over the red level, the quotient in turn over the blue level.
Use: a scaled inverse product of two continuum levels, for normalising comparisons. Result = 0.127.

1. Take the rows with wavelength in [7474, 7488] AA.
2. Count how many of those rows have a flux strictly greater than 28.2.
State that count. 4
